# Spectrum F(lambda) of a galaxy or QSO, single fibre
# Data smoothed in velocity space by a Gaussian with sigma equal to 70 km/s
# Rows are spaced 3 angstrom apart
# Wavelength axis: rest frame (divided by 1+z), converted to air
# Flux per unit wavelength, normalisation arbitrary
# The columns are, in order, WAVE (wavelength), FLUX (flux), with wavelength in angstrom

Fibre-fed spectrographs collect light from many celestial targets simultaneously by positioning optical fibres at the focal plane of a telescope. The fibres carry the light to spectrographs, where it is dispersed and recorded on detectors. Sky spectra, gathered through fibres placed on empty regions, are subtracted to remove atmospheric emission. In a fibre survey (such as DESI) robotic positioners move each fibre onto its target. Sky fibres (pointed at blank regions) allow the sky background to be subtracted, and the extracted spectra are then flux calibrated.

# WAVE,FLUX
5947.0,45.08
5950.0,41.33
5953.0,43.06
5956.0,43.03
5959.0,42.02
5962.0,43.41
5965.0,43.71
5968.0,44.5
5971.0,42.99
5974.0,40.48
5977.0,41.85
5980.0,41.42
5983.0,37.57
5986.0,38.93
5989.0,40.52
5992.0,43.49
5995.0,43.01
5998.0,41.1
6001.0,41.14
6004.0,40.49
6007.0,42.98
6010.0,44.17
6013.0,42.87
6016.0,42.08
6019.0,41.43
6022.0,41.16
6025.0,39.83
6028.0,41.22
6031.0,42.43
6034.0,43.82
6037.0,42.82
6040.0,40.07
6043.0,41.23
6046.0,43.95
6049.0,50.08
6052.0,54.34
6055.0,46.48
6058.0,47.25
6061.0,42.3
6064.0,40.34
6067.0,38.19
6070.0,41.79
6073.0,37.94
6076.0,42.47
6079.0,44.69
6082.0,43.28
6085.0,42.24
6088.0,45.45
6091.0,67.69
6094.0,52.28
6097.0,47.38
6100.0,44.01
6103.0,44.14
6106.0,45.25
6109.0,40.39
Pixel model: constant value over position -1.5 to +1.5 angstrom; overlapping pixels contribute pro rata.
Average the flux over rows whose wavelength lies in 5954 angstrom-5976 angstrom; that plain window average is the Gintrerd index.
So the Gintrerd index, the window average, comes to 42.9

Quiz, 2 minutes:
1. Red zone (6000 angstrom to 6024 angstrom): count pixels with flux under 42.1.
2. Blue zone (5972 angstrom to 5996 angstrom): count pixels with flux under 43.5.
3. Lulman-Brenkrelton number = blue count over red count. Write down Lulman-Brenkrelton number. 1.6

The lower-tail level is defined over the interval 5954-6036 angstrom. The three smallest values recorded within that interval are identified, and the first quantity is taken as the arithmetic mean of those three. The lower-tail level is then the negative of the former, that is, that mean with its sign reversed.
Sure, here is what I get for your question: -38.8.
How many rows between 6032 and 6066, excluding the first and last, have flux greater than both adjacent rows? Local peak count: 2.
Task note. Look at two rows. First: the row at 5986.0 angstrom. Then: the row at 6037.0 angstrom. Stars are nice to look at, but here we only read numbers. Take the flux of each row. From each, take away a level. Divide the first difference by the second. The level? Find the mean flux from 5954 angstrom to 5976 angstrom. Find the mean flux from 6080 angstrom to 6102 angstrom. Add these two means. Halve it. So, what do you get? 2.3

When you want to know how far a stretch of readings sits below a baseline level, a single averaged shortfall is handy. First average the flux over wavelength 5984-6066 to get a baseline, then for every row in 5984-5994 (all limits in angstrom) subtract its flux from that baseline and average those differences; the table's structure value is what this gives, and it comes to 2.0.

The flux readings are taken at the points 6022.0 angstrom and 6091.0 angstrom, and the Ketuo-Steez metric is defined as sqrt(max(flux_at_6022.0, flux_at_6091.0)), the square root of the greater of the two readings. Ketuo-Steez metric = 8.23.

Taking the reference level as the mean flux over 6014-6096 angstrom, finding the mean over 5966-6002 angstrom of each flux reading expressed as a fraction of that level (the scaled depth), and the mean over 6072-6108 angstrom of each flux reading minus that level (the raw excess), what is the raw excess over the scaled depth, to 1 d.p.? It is 2.2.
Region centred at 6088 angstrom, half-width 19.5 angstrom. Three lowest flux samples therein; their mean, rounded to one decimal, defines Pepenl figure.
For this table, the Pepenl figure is 40.7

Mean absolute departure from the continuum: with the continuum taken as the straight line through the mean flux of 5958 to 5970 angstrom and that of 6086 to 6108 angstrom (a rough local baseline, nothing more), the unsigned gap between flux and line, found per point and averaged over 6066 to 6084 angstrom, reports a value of 7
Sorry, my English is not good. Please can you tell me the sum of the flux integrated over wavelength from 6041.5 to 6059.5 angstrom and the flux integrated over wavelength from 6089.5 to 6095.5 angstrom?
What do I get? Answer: 1210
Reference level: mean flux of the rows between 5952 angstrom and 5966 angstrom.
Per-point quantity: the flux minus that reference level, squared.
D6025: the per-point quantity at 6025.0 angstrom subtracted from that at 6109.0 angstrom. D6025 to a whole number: -3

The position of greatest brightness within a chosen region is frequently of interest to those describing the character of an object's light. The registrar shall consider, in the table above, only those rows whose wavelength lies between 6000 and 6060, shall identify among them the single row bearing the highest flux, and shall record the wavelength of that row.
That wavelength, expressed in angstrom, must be 6052.0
